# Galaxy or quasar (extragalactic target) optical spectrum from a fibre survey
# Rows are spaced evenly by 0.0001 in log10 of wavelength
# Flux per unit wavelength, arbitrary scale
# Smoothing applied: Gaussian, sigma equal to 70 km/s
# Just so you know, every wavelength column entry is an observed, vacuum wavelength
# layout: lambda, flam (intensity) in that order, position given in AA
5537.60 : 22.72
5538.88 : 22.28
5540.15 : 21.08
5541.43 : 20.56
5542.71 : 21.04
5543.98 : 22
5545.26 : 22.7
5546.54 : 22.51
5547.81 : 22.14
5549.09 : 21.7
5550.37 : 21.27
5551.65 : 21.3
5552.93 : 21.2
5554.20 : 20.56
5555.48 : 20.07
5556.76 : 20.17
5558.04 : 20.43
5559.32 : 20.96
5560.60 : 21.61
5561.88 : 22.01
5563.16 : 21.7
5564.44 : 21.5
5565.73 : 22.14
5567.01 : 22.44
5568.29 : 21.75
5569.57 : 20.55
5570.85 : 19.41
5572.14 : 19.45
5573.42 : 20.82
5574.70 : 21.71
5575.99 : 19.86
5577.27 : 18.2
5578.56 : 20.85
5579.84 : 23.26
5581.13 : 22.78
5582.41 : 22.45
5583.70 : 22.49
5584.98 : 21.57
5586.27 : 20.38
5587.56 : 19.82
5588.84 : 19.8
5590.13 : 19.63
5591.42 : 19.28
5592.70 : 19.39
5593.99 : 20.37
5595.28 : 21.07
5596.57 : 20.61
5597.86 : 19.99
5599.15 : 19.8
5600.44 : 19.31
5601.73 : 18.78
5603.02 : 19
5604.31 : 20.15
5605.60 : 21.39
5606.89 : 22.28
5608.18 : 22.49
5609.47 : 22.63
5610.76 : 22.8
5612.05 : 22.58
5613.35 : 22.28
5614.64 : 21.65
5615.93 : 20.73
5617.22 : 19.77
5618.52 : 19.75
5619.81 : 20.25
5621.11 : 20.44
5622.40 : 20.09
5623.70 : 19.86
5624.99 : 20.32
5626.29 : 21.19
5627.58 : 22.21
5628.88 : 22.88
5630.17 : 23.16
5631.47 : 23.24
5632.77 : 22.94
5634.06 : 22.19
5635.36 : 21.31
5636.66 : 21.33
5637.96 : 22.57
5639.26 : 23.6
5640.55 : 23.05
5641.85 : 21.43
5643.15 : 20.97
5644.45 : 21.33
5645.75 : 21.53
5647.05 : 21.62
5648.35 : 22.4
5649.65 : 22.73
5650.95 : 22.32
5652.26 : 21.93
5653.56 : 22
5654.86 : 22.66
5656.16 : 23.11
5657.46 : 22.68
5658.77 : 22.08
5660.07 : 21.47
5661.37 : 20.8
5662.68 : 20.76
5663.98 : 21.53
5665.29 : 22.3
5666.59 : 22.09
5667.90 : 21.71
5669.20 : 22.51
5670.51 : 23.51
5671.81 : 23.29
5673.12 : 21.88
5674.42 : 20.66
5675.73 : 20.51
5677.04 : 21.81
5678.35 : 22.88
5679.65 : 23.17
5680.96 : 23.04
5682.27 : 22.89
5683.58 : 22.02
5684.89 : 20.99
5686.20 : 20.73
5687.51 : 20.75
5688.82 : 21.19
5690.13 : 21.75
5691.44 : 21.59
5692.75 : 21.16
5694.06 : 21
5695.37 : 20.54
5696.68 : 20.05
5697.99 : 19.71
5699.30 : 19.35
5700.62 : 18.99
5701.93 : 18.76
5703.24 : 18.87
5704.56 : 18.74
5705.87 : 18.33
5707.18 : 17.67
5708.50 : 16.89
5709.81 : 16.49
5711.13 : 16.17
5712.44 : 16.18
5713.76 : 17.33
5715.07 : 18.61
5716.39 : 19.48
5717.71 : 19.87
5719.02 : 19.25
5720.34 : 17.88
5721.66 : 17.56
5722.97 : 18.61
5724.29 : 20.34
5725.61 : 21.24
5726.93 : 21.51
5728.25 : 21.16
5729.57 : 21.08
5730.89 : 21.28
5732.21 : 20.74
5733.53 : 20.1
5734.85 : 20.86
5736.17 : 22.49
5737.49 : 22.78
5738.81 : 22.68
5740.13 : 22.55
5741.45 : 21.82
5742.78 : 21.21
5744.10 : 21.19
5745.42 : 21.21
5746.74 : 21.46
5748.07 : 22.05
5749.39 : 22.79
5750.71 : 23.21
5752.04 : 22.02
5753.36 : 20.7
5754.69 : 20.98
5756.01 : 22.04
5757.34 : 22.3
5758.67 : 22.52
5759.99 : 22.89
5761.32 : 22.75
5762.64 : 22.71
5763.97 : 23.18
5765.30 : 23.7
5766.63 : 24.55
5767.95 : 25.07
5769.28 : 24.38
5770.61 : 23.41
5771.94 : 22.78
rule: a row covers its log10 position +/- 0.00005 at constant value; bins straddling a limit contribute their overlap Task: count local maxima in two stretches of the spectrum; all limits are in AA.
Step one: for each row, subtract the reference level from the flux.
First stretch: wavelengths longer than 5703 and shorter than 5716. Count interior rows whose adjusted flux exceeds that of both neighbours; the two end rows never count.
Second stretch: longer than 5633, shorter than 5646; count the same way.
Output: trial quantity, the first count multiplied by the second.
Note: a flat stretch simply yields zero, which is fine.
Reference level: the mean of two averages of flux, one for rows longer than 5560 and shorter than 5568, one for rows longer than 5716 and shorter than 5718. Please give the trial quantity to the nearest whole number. 0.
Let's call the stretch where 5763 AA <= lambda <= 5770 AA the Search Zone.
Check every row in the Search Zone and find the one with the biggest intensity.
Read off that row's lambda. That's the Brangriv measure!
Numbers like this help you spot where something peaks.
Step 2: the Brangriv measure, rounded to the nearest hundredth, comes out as 5767.95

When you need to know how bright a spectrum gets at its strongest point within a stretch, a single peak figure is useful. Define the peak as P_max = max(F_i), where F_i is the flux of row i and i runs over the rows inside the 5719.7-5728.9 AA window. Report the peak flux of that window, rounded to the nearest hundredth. 21.51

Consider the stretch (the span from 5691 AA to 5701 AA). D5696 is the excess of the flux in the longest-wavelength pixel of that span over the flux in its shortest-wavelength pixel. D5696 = -2.6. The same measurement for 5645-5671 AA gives 2.0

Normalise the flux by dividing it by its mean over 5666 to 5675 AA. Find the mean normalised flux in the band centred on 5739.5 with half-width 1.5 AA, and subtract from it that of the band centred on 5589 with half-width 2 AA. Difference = 0.13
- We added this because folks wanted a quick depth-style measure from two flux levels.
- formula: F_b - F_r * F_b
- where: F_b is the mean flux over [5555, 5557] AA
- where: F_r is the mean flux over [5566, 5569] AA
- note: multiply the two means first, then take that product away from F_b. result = -424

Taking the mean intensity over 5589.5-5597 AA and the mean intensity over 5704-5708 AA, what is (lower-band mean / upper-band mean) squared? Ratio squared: 1.21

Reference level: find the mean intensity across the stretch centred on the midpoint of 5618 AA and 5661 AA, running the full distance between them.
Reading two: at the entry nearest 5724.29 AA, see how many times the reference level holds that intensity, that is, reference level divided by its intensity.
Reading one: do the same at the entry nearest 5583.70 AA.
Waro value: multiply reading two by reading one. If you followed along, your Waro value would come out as 1.04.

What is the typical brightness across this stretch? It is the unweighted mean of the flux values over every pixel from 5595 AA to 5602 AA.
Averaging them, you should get 19.9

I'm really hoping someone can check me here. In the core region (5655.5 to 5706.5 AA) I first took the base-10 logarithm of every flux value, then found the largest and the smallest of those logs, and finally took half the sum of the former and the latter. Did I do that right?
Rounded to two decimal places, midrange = 1.32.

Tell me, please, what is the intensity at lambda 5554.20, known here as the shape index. 20.56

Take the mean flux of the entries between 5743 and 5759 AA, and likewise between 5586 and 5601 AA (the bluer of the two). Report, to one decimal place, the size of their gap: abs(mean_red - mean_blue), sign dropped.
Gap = 1.9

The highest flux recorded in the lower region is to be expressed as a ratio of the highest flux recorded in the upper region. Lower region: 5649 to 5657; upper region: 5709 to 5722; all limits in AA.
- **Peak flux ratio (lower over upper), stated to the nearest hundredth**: 1.16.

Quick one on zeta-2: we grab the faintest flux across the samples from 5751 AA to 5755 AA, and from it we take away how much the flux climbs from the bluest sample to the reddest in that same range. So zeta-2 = 21.7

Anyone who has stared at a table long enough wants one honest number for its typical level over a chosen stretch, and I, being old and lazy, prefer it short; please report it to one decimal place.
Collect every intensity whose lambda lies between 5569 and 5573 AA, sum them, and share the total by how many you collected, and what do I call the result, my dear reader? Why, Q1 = 19.8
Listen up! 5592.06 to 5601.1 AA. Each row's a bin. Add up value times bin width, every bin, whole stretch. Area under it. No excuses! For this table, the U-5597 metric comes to 181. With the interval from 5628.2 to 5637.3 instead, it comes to 204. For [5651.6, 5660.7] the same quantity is 203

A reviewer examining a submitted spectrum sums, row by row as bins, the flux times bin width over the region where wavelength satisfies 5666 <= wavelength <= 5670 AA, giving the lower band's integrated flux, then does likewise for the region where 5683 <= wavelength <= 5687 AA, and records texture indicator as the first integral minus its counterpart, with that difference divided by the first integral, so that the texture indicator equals 0.04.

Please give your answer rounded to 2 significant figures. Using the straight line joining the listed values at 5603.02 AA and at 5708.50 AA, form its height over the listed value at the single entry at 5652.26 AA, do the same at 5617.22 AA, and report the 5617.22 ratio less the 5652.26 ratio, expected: 0.13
